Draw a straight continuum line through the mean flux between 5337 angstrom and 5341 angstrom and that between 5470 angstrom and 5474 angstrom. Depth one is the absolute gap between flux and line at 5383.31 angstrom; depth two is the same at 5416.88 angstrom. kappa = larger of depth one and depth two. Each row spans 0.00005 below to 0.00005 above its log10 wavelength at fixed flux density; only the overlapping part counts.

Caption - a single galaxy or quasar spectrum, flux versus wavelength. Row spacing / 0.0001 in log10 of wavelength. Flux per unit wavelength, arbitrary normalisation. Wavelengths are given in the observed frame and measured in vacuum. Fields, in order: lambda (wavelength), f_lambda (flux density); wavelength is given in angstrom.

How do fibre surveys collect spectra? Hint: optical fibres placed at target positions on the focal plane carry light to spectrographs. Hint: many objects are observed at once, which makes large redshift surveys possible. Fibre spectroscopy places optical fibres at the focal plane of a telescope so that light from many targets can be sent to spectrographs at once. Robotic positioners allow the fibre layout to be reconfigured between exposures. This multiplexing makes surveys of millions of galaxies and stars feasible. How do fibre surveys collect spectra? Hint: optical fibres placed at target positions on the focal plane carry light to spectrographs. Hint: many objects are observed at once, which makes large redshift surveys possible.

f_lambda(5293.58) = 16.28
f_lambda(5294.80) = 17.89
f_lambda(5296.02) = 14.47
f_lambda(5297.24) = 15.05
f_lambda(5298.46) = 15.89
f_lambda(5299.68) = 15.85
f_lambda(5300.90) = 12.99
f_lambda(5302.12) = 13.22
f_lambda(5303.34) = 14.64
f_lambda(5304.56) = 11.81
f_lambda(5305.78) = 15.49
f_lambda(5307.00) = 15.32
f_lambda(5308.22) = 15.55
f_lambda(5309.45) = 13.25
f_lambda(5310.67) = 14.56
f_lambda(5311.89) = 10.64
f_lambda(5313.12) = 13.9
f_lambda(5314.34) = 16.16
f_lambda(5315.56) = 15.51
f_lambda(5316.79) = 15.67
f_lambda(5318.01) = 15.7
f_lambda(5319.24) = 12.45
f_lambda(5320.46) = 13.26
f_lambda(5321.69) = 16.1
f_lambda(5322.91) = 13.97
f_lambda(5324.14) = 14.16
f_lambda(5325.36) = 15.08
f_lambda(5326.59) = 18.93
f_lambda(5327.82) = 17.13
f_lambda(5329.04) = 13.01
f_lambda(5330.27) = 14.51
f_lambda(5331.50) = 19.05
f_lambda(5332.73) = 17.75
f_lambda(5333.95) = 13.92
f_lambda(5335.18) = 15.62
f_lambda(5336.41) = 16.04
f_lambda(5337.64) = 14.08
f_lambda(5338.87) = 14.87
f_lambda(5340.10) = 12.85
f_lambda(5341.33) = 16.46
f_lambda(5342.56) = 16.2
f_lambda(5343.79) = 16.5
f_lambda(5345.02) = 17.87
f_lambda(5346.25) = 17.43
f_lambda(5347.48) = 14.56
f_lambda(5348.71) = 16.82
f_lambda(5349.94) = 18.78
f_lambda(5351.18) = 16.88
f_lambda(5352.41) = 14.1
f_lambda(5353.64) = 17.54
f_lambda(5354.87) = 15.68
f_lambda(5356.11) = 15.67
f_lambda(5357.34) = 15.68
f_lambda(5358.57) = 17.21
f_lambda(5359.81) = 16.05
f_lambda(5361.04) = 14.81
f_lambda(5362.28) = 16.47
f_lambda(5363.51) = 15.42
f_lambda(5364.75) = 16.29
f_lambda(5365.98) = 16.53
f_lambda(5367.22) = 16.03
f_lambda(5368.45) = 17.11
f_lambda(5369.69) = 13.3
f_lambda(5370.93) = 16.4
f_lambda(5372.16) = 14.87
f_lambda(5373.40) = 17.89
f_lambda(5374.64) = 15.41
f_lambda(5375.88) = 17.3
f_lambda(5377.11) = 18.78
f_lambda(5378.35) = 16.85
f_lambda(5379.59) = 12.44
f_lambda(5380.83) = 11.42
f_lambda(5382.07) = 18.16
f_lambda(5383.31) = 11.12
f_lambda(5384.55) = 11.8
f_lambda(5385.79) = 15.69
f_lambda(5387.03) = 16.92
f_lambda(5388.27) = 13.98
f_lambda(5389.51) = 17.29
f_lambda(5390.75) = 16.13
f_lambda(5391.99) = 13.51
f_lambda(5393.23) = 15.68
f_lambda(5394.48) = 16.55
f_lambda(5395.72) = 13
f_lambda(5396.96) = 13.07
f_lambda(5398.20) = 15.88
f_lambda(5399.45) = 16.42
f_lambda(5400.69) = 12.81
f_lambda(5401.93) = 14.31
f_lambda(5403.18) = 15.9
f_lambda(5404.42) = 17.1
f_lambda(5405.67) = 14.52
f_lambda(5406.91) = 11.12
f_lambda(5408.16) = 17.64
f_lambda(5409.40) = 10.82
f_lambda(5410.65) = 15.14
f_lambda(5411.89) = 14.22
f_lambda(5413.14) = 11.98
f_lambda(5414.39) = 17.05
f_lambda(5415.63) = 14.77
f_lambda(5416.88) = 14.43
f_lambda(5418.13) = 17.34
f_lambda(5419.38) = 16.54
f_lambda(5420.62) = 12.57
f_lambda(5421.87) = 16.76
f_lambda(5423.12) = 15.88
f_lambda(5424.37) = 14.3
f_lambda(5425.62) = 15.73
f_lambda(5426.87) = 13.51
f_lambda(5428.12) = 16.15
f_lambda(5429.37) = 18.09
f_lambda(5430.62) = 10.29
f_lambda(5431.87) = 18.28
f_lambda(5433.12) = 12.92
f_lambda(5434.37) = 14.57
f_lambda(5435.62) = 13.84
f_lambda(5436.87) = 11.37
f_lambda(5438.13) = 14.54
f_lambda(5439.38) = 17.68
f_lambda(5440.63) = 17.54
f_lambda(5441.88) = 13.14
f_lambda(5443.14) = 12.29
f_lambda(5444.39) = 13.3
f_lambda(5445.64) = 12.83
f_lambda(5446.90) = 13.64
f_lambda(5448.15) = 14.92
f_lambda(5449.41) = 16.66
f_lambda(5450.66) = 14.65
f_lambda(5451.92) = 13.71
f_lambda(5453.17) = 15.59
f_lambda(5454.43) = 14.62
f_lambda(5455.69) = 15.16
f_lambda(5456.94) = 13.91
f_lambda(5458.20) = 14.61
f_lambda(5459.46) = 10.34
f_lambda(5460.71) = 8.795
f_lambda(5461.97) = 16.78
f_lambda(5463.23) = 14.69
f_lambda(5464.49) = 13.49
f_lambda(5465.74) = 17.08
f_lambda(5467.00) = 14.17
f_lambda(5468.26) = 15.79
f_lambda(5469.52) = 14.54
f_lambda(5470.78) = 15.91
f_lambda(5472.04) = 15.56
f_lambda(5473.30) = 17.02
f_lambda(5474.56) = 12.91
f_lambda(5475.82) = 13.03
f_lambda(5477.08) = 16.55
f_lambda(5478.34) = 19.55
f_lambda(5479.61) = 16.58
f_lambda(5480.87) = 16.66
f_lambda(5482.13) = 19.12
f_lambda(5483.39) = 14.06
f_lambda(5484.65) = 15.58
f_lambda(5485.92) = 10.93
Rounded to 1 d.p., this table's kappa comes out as 3.6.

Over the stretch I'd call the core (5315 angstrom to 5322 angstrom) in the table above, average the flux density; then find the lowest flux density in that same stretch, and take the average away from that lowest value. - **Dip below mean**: -2.3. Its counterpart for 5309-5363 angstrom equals -4.9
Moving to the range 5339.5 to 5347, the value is -3.4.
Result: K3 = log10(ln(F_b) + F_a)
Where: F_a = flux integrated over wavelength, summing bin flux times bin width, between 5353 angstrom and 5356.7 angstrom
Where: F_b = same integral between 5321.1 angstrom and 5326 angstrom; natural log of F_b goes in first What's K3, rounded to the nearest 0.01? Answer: 1.81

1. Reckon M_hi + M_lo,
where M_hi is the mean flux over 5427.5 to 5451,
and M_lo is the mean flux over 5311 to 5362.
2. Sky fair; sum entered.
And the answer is 30.14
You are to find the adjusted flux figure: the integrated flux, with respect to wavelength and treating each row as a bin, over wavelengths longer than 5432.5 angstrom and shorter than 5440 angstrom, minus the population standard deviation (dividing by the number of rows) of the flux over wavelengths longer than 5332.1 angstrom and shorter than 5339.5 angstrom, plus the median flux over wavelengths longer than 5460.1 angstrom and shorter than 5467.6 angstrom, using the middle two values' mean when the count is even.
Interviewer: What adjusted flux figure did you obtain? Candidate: 119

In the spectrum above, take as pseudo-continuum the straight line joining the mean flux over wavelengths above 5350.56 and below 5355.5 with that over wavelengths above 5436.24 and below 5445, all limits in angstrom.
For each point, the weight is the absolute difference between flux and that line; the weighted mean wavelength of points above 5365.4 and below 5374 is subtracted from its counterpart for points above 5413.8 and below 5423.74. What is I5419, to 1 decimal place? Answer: 48.8 angstrom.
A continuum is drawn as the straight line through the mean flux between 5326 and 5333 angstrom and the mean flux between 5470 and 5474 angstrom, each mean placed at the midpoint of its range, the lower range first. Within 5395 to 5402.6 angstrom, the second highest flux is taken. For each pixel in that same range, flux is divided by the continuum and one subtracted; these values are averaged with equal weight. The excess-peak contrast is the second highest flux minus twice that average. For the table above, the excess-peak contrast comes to 16.1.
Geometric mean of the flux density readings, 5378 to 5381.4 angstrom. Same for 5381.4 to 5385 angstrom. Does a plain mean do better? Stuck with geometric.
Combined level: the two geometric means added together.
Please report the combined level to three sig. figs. 26.7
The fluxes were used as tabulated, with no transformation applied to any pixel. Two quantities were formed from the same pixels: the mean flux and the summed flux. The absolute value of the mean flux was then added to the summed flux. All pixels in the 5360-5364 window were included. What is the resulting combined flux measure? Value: 62.3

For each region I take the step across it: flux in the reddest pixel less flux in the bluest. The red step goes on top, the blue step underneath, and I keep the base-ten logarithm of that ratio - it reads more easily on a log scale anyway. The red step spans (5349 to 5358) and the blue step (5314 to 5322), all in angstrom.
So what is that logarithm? 1.71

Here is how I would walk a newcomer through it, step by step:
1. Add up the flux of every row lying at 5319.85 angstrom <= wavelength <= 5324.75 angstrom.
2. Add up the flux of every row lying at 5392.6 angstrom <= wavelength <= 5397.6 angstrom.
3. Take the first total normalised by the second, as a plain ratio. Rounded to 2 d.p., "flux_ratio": 0.99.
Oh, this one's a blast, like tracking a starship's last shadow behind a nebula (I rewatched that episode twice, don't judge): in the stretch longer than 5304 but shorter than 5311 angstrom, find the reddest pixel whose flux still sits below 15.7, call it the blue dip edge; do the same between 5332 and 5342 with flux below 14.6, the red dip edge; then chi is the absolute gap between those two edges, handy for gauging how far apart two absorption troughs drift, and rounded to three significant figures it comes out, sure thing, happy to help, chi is 29.4 angstrom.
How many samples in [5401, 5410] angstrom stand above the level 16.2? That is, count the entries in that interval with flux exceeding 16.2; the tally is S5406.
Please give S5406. 2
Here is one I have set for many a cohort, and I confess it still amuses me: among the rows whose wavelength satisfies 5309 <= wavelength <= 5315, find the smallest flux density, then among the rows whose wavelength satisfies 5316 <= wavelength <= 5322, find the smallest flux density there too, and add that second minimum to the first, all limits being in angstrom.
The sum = 23.1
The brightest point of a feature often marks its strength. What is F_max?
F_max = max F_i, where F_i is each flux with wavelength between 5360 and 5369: 17.11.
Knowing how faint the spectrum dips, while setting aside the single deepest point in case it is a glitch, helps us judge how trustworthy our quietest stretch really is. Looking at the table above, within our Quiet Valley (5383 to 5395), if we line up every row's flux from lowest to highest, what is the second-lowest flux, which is 11.8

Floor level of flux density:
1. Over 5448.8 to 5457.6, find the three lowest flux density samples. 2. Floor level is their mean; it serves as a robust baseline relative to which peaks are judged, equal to 14.1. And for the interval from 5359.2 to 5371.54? 14.5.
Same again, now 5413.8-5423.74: 13.9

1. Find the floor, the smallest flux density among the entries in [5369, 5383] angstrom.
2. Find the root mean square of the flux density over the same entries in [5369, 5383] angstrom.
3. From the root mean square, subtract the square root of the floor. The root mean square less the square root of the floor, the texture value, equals 12.5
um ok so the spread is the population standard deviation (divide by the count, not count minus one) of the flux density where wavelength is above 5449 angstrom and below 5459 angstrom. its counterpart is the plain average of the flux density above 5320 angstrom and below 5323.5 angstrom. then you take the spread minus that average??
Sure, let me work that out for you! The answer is -13.6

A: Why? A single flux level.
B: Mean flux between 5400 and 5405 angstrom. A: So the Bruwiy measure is 15.0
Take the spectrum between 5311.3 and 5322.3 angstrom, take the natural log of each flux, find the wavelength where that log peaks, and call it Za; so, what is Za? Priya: 5314.34 angstrom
